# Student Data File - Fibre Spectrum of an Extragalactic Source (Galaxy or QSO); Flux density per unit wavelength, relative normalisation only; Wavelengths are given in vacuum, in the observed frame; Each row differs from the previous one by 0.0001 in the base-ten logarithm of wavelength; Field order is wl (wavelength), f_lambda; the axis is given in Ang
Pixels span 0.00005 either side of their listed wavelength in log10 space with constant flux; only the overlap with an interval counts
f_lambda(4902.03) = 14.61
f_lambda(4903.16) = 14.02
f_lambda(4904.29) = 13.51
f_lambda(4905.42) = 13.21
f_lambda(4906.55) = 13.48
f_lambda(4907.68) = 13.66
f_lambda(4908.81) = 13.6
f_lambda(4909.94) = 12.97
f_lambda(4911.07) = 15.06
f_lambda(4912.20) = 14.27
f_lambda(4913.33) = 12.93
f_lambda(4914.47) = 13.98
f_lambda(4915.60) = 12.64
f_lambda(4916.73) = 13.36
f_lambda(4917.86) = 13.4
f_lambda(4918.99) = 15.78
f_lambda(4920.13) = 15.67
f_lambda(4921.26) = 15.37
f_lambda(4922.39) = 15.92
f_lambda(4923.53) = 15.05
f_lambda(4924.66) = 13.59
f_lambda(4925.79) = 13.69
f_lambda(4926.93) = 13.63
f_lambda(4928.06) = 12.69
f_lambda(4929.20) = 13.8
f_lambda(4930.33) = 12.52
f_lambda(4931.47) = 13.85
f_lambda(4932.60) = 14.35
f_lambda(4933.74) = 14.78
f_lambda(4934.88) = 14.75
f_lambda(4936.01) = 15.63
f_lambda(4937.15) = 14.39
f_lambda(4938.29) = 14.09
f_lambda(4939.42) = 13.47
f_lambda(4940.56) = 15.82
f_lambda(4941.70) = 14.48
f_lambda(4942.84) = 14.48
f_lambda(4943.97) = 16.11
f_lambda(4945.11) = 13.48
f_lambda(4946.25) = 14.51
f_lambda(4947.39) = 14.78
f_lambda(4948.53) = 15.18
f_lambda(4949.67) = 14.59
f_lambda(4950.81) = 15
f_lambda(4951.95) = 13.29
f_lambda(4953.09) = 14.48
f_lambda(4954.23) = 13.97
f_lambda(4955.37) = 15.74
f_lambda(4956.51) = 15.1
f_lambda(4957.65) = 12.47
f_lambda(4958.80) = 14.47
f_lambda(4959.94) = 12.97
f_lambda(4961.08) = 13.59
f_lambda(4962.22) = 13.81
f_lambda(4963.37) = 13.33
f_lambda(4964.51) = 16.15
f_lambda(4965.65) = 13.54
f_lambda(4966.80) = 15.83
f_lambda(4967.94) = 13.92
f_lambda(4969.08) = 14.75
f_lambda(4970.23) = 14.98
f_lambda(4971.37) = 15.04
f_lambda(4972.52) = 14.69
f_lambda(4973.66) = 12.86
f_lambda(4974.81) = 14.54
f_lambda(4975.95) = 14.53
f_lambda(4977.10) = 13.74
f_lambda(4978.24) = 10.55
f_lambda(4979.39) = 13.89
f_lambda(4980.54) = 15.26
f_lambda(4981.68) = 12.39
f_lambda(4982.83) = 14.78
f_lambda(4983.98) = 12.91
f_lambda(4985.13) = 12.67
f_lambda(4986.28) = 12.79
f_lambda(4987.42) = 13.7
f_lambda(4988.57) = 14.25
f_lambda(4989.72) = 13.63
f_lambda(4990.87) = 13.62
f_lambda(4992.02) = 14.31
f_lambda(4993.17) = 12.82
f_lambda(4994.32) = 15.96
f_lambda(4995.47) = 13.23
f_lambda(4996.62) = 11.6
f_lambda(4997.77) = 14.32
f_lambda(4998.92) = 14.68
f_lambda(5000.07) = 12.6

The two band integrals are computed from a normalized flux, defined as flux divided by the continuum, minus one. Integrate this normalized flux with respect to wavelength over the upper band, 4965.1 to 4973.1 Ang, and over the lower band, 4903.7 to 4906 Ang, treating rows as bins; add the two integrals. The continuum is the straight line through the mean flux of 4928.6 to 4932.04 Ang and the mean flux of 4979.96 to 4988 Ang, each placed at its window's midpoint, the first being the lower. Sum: 0.72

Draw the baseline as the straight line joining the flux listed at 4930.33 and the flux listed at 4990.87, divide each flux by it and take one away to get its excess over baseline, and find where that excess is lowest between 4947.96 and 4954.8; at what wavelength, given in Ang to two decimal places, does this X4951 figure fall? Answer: 4951.95 Ang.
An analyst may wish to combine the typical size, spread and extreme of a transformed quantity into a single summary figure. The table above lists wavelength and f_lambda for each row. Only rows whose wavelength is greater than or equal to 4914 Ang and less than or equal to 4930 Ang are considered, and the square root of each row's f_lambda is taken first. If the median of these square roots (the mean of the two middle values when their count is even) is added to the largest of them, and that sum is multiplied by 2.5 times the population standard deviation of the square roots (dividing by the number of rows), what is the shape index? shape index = 2.79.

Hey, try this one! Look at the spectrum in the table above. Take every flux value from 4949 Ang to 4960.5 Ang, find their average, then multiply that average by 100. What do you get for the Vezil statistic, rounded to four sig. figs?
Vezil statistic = 1421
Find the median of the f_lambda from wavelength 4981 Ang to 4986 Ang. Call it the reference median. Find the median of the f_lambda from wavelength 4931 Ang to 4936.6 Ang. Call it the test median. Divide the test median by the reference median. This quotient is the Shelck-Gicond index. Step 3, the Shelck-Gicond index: 1.15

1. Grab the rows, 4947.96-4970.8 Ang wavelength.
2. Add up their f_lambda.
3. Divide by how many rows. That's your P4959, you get 14.36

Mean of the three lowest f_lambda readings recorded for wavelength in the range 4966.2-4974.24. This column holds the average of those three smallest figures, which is 13.8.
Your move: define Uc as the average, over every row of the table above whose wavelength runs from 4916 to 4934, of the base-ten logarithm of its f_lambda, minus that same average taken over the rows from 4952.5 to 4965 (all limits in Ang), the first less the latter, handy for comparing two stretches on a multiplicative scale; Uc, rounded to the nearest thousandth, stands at 0.001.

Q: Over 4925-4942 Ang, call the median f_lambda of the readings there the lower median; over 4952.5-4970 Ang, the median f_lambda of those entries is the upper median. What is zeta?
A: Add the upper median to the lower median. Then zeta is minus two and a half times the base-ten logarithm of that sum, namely -3.620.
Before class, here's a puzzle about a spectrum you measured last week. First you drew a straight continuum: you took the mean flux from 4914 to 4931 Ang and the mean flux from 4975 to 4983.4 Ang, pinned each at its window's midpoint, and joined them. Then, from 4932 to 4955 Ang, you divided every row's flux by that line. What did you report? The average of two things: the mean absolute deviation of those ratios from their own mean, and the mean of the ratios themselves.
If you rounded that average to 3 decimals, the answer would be 0.544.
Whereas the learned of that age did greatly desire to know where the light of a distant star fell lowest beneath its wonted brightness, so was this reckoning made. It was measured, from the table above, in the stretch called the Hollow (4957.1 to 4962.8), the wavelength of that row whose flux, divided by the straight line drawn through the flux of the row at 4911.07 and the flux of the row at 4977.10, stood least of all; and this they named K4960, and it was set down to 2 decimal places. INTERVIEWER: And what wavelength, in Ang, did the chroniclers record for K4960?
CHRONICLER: 4957.65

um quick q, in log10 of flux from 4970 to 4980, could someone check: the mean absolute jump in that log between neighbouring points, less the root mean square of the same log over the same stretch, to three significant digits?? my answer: -1.09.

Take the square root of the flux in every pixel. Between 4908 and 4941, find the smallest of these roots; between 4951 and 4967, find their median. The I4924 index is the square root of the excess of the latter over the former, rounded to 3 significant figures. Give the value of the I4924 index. 0.434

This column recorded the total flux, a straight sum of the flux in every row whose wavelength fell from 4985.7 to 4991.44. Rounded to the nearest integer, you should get 68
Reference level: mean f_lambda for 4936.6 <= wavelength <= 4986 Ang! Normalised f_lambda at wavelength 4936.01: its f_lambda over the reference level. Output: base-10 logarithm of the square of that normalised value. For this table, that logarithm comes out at 0.08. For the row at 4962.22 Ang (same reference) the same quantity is -0.02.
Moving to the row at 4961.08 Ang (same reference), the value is -0.04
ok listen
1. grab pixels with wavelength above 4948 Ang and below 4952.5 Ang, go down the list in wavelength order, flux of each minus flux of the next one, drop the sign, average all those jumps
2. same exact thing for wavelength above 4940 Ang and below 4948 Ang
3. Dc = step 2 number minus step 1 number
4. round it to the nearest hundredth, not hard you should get 0.25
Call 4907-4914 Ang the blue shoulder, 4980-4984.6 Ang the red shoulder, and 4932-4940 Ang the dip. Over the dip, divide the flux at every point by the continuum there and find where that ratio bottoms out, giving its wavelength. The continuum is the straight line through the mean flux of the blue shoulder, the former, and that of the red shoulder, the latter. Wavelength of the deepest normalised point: 4939.42 Ang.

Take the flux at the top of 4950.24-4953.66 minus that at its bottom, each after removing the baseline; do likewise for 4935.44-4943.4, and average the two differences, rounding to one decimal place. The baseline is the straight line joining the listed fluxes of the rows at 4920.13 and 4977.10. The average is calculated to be -0.7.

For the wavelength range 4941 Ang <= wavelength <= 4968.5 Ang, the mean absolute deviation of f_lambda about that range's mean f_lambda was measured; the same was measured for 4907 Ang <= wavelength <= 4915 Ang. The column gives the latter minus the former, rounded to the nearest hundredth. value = -0.23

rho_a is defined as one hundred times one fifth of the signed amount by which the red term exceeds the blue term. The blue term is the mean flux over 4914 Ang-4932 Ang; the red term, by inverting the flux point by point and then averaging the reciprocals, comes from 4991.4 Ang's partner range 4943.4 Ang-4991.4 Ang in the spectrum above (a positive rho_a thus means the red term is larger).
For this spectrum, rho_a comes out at -280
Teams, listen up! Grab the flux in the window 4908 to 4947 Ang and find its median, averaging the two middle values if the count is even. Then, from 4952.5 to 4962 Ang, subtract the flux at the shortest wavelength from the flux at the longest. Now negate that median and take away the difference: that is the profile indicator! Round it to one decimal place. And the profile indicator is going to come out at -13.3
